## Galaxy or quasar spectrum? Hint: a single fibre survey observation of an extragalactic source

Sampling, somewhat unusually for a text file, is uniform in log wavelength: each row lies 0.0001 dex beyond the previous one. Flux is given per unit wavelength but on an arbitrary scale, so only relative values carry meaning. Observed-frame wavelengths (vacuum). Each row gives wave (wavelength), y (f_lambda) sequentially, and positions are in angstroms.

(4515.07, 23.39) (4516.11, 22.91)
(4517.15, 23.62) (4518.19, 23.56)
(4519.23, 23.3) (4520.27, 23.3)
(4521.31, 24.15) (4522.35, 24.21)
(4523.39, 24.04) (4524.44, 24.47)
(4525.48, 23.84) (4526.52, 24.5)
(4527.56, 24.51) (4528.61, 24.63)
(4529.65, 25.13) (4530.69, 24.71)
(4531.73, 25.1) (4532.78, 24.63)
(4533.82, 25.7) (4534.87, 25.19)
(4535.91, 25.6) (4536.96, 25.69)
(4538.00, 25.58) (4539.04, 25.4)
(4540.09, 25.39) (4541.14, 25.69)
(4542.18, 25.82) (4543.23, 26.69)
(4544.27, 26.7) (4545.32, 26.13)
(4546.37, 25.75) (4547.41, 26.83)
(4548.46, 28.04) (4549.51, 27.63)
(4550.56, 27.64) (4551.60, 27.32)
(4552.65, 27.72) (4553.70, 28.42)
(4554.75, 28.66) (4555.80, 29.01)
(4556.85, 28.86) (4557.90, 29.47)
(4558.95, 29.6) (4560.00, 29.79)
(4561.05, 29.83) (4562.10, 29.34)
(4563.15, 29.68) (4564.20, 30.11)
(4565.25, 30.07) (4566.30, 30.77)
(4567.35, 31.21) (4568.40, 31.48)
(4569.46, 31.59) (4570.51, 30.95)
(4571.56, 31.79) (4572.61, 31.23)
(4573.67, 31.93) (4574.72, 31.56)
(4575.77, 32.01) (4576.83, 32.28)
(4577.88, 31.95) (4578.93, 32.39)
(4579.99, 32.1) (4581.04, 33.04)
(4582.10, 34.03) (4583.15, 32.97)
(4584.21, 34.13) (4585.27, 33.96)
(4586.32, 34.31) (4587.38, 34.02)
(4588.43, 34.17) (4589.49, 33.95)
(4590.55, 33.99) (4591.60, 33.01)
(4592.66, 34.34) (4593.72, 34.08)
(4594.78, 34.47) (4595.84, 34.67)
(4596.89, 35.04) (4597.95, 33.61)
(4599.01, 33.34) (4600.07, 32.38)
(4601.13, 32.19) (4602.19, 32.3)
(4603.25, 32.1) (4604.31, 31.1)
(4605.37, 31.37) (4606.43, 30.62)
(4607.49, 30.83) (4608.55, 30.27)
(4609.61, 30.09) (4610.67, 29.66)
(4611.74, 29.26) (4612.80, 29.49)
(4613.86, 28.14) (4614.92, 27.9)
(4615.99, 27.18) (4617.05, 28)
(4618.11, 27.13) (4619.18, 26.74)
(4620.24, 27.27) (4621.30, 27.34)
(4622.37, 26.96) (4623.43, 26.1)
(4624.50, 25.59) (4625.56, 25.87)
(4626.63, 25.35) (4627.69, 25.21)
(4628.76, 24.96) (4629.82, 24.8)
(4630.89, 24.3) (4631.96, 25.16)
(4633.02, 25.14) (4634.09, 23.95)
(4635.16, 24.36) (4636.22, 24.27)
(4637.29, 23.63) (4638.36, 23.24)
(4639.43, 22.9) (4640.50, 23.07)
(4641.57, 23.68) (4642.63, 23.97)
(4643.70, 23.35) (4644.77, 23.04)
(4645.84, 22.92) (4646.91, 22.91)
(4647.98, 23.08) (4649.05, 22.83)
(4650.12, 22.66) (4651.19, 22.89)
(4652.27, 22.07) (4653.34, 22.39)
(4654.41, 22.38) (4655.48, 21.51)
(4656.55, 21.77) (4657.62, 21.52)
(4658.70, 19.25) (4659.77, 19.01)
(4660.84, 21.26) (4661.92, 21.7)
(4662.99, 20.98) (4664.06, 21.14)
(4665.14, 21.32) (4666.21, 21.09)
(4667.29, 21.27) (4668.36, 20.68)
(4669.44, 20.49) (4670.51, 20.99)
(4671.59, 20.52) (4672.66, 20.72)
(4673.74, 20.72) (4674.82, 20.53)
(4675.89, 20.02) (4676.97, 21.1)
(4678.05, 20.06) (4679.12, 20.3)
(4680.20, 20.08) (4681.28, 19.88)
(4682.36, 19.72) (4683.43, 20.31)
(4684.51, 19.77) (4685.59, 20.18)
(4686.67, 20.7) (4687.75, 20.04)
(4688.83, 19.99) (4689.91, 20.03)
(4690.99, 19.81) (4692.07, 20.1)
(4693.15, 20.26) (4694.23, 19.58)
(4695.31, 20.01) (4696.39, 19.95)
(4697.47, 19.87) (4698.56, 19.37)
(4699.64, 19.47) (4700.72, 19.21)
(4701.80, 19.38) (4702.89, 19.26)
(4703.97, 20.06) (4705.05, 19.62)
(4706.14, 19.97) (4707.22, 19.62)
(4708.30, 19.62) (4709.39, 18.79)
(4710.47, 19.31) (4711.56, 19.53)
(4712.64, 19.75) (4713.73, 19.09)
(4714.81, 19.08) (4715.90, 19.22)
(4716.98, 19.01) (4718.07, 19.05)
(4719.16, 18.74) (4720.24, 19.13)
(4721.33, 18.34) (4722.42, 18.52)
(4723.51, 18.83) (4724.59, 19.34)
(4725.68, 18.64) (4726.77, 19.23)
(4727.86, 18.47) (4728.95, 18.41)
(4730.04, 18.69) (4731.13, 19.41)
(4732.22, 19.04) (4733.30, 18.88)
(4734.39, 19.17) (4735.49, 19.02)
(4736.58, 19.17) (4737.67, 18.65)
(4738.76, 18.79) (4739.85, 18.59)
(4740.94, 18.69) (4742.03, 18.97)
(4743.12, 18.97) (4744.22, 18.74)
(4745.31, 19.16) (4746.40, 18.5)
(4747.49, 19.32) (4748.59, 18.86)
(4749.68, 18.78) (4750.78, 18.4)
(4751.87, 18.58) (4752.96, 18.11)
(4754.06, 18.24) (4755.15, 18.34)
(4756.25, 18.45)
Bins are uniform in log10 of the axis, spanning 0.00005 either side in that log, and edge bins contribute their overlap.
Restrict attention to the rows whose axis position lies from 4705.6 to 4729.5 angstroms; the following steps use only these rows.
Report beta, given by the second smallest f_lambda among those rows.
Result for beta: 18.41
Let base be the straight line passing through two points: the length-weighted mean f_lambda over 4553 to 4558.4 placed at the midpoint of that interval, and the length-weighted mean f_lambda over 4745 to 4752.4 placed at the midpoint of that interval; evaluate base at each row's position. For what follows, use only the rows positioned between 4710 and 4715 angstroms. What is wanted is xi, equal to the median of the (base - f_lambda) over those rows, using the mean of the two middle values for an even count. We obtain 1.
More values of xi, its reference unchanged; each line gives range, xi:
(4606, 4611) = -4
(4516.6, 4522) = 7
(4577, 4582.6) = -5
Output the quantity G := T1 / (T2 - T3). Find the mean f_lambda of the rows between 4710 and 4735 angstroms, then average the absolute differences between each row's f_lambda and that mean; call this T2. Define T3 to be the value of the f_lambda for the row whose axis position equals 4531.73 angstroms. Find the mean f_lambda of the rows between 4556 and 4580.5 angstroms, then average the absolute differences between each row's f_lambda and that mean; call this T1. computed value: -0.039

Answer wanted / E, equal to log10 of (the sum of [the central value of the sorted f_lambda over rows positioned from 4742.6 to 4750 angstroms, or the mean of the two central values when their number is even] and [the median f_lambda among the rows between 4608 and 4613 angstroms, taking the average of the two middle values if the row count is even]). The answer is 1.69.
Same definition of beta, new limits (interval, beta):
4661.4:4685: 19.77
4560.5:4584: 29.68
